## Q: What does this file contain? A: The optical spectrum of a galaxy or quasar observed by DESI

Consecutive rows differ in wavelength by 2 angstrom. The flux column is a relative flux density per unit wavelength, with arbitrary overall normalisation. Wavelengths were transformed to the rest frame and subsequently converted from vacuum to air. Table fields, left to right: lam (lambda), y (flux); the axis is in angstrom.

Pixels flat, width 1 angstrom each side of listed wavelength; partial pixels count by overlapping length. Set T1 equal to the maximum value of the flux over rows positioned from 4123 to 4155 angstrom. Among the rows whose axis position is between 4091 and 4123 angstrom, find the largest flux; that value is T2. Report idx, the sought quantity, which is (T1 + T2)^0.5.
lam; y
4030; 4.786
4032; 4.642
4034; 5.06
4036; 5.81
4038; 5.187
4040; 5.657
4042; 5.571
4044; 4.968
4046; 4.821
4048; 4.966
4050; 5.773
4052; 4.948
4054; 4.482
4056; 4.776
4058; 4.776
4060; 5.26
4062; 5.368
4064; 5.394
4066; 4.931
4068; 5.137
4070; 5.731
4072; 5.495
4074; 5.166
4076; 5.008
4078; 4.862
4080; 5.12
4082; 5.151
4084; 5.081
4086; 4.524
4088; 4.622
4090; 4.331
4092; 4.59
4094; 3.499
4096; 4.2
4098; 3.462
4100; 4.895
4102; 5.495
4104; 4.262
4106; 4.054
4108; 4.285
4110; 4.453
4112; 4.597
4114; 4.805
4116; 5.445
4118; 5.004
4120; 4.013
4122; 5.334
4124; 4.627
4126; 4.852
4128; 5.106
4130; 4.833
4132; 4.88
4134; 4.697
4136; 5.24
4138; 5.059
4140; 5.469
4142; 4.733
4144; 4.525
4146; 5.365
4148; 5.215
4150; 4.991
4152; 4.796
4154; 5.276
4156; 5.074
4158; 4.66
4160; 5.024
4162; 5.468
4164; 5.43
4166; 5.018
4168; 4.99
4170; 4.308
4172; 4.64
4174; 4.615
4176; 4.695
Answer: 3.31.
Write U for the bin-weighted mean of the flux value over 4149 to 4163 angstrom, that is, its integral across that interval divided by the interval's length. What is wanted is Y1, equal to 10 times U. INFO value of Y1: 50.4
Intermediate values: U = 5.04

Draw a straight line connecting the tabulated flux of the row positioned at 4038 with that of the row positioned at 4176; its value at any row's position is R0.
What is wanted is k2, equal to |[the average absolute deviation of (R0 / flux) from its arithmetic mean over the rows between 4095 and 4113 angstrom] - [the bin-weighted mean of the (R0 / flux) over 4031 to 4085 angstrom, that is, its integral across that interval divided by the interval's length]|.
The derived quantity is 0.89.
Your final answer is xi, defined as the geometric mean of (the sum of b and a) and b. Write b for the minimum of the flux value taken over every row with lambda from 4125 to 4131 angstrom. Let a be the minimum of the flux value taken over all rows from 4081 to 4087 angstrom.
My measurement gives 6.72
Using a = 4.524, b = 4.833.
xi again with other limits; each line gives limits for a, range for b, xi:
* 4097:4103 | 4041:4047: 6.32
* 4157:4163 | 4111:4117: 6.52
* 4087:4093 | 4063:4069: 6.76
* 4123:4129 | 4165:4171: 6.20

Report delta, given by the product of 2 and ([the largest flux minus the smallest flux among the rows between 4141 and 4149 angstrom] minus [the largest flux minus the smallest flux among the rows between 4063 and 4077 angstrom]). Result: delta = 0.1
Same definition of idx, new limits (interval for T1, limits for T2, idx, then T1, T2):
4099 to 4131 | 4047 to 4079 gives 3.36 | 5.495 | 5.773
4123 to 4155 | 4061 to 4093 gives 3.35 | 5.469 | 5.731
